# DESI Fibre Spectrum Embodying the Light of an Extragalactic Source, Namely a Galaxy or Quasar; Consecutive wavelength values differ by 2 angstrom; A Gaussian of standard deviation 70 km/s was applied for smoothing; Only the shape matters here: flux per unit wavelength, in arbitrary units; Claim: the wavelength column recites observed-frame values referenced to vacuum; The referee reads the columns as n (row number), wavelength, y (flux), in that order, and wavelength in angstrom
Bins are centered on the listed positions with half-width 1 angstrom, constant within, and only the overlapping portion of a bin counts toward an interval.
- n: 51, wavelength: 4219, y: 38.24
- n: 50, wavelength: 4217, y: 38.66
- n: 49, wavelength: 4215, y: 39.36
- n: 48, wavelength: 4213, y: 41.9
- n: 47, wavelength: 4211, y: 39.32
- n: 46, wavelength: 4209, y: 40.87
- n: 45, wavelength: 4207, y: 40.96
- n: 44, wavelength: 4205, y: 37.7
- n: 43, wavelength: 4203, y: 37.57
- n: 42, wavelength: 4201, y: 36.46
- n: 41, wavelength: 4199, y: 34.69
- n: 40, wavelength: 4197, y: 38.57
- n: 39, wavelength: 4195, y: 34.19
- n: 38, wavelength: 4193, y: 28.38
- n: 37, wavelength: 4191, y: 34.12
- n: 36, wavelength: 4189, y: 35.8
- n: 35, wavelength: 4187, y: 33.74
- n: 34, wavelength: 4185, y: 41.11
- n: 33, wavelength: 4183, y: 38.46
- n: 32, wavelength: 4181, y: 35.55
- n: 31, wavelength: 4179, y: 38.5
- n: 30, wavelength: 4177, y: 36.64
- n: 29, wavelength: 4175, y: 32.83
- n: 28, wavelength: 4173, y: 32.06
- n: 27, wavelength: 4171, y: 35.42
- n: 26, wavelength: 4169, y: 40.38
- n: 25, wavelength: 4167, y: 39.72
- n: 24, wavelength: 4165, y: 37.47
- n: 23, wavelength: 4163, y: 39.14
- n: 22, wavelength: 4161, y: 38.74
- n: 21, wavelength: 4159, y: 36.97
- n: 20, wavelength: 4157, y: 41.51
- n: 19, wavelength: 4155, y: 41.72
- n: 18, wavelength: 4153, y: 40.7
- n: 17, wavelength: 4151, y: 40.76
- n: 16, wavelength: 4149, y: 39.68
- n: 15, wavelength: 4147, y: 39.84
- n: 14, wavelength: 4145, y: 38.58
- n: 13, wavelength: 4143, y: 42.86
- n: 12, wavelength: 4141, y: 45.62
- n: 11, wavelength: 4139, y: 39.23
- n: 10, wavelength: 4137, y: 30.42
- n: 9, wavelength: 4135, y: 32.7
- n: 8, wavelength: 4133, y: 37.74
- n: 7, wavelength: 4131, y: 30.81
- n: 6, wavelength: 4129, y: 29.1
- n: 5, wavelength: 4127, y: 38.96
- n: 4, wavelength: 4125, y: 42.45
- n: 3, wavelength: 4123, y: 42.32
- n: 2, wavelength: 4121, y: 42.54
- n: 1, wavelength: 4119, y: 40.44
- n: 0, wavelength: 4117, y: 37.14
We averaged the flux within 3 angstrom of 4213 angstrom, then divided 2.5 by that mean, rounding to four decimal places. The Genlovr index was 0.0622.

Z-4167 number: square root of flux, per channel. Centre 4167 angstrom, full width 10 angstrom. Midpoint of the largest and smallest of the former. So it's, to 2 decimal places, 6.15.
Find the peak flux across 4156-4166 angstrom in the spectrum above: 41.51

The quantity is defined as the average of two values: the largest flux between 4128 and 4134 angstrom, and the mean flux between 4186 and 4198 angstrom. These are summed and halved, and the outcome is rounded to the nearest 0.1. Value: 35.9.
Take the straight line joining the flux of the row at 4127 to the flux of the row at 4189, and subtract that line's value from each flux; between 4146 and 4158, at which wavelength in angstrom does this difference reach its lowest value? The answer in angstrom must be 4149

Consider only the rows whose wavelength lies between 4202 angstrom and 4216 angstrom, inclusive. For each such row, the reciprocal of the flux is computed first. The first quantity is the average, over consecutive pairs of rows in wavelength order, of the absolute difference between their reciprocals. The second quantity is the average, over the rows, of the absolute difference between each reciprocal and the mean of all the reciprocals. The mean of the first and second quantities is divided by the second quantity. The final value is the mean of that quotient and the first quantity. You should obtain 0.56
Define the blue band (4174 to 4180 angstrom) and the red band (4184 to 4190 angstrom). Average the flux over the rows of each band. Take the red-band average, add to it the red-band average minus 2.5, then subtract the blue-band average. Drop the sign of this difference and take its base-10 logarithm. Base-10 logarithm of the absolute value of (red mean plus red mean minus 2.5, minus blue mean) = 1.55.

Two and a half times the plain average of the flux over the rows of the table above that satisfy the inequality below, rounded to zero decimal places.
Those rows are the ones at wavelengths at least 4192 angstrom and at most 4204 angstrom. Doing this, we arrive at 87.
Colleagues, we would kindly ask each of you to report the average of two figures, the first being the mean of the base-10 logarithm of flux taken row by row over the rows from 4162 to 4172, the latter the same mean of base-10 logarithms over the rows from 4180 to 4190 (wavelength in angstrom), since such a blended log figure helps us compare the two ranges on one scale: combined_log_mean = 1.575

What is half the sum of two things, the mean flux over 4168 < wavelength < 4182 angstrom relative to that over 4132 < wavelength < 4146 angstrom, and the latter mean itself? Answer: 19.6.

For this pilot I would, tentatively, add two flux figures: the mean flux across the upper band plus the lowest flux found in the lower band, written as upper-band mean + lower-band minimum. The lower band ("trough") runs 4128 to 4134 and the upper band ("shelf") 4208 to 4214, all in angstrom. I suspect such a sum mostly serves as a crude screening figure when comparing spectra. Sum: 70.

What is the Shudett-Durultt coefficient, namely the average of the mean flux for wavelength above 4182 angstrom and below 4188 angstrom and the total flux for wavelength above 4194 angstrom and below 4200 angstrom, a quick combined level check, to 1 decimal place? 72.6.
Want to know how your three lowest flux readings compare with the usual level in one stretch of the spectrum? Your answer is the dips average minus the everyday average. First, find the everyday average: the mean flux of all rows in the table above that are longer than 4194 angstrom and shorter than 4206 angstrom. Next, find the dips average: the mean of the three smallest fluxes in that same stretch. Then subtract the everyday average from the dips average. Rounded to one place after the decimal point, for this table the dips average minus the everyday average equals -1.4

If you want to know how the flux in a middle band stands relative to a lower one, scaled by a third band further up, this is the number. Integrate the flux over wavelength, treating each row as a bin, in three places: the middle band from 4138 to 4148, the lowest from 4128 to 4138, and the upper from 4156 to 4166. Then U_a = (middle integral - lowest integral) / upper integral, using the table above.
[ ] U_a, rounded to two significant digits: 0.23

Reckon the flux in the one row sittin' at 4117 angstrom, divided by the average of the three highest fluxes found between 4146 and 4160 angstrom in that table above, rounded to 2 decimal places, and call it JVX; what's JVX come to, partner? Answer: 0.90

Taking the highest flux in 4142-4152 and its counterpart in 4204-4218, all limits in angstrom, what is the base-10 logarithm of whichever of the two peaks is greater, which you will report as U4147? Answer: 1.63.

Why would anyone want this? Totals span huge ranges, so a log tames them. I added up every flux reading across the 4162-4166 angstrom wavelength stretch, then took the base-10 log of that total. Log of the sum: 1.88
